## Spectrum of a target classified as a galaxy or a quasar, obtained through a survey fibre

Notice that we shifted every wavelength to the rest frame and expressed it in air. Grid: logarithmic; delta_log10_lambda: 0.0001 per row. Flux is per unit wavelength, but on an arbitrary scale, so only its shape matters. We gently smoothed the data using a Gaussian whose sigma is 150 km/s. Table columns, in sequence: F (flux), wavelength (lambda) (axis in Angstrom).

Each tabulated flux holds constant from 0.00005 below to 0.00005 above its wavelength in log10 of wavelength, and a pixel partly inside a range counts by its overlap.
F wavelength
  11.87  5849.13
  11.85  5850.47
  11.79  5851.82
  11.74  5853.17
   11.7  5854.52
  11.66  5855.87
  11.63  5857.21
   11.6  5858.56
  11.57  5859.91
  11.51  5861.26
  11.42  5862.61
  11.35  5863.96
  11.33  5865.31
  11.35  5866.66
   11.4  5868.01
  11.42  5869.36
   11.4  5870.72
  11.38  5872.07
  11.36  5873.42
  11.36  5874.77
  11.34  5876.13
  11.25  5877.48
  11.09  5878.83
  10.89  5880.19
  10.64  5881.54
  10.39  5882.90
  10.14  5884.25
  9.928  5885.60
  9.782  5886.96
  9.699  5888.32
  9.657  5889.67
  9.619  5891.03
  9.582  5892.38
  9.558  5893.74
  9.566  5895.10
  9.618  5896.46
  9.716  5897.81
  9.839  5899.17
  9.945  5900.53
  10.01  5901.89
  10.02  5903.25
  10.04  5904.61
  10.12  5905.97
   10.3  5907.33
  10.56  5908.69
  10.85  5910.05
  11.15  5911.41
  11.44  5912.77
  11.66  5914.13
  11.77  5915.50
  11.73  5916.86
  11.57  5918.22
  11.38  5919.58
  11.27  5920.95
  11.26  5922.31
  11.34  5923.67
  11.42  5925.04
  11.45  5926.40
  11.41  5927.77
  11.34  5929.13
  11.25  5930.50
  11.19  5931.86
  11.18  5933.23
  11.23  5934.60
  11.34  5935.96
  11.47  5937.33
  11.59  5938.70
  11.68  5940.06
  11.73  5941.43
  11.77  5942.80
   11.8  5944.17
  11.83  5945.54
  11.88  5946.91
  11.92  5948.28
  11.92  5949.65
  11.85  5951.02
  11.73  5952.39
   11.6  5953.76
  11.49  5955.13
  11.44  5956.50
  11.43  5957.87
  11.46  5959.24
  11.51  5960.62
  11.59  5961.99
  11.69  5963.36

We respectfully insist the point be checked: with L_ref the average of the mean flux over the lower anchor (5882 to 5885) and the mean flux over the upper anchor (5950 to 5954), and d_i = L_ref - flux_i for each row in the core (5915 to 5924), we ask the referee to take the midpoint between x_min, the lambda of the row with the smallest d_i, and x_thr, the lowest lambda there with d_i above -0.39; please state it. 5917.5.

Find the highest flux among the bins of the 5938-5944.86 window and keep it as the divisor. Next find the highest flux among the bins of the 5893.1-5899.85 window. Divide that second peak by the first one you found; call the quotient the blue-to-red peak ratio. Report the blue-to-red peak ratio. 0.83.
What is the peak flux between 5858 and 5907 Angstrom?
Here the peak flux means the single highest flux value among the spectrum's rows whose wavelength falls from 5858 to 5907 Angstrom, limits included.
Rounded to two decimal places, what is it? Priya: 11.60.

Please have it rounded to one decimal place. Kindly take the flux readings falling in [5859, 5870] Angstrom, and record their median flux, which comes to 11.4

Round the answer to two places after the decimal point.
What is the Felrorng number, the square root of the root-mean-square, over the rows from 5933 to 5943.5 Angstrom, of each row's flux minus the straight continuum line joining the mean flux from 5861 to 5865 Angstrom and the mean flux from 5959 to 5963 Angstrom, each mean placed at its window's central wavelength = 0.46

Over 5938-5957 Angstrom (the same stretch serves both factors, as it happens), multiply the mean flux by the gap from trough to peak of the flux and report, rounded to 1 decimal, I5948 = 5.6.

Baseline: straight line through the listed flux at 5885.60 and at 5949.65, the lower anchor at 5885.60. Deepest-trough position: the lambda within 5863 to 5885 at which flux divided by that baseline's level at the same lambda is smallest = 5884.25 Angstrom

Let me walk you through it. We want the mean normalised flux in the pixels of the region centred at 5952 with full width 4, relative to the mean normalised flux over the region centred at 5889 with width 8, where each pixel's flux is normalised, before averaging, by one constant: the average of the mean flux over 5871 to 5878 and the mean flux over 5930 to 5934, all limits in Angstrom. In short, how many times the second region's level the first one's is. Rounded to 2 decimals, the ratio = 1.21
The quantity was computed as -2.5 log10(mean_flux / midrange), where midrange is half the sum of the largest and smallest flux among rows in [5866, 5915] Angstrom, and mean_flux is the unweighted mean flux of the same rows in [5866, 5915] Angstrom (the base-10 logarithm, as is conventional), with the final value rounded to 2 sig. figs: 0.011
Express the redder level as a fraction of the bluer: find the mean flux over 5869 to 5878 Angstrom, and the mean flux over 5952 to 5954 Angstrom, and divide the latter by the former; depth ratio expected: 1.03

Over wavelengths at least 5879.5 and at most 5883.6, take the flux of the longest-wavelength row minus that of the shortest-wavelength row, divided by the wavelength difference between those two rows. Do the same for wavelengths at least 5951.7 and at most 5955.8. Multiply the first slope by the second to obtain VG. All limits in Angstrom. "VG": 0.016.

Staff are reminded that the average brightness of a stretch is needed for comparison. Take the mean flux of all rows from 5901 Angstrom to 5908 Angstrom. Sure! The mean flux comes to 10.1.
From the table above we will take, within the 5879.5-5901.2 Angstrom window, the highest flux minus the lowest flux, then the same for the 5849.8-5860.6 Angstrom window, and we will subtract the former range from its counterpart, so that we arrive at -1.1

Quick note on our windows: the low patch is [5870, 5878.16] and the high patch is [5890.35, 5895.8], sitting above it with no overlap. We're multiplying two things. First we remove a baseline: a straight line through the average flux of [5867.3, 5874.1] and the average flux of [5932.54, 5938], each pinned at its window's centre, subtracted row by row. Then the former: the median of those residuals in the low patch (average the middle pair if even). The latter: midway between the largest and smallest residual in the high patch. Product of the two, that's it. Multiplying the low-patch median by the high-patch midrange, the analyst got 0.05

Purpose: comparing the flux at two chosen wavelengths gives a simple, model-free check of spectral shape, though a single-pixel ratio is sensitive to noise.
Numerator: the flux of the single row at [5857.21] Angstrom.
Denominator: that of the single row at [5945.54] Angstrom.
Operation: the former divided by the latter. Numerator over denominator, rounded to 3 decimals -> 0.983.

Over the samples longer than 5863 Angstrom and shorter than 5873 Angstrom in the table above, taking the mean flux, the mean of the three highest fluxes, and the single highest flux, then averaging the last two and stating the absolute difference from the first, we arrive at 0.04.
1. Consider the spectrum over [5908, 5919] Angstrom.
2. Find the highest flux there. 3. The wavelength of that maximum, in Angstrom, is 5915.50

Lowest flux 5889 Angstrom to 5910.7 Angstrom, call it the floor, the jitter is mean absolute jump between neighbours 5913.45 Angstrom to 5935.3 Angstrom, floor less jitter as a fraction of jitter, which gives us 126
